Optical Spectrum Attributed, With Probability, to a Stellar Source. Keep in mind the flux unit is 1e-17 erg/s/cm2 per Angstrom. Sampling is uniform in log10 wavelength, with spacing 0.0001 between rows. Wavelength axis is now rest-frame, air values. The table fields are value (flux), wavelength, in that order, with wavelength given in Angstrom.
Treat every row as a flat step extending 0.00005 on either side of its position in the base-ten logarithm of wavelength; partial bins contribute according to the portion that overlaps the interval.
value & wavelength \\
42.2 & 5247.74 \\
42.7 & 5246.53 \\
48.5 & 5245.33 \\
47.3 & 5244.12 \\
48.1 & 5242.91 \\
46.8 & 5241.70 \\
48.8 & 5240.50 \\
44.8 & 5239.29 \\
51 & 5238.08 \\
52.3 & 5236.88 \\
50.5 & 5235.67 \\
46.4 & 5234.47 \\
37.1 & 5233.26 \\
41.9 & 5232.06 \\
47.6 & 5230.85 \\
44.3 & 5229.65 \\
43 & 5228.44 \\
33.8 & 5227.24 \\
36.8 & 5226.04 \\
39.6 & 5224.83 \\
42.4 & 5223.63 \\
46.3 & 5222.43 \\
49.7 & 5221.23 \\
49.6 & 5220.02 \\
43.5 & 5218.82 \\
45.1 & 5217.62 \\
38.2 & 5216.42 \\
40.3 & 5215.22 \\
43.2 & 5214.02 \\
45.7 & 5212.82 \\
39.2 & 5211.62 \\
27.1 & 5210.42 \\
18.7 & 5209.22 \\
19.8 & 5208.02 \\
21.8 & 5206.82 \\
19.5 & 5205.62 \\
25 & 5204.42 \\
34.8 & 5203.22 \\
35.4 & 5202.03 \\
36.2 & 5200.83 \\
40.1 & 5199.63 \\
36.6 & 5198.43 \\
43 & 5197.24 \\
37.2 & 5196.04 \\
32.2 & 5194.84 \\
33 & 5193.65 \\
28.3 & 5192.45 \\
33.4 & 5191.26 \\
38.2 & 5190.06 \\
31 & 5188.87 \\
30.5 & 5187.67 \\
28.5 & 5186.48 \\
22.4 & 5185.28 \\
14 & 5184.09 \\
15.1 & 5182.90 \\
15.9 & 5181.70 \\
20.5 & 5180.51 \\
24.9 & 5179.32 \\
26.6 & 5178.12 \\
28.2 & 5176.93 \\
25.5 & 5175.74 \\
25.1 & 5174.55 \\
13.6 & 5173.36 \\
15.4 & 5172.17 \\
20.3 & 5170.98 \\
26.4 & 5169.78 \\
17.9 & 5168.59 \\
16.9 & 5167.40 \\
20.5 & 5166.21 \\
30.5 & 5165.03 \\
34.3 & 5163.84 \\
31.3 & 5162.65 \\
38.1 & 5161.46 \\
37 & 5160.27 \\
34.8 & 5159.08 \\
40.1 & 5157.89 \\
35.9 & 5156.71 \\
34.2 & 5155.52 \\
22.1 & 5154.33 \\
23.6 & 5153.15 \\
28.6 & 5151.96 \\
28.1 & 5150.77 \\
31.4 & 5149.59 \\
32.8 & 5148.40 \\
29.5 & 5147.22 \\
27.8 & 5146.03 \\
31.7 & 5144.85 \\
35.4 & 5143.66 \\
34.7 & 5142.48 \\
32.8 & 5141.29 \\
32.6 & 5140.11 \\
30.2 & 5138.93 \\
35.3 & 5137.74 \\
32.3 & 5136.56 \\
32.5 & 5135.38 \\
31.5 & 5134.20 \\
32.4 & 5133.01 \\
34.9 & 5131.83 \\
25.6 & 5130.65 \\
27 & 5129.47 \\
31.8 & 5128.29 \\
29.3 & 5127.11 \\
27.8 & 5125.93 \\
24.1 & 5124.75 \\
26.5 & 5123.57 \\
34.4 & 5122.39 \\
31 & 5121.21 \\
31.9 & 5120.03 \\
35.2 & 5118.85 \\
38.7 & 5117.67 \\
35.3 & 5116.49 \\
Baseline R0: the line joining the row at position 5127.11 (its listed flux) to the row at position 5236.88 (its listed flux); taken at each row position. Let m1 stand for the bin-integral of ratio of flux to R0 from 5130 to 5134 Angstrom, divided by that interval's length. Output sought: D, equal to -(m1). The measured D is -1.02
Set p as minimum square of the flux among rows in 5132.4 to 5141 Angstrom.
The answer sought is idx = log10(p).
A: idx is 2.96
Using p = 912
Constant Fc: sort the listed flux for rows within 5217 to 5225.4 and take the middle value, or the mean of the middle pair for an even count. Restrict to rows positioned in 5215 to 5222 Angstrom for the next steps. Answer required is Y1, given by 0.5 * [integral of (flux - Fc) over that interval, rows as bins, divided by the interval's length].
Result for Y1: -0.2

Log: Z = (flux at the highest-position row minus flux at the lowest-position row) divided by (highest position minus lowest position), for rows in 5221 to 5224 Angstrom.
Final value -3.0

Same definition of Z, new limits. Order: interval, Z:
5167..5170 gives 4.0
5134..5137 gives 0.3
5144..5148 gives -0.9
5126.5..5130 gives -1.0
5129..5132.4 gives 3.3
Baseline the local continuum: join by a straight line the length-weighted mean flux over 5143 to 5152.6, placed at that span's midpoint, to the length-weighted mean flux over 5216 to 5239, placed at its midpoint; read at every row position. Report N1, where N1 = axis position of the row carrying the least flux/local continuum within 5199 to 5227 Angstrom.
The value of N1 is 5209.22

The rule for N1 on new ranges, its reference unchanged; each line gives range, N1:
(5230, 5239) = 5233.26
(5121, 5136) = 5124.75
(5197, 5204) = 5203.22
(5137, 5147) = 5146.03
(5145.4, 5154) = 5153.15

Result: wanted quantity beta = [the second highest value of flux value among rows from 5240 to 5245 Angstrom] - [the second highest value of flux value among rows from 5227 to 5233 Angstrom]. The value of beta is 4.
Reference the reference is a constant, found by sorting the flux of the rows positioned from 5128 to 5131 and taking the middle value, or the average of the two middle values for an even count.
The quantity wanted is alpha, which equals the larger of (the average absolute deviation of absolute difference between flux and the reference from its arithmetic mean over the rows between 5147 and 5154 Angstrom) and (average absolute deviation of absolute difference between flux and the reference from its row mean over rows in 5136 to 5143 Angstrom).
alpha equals 1.40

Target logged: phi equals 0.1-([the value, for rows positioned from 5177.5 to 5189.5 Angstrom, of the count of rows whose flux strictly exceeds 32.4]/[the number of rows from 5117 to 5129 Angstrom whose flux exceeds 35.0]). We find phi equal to 0.1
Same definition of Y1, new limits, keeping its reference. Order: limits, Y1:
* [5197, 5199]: -2.9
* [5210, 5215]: -2.9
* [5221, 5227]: -1.6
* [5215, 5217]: -3.0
